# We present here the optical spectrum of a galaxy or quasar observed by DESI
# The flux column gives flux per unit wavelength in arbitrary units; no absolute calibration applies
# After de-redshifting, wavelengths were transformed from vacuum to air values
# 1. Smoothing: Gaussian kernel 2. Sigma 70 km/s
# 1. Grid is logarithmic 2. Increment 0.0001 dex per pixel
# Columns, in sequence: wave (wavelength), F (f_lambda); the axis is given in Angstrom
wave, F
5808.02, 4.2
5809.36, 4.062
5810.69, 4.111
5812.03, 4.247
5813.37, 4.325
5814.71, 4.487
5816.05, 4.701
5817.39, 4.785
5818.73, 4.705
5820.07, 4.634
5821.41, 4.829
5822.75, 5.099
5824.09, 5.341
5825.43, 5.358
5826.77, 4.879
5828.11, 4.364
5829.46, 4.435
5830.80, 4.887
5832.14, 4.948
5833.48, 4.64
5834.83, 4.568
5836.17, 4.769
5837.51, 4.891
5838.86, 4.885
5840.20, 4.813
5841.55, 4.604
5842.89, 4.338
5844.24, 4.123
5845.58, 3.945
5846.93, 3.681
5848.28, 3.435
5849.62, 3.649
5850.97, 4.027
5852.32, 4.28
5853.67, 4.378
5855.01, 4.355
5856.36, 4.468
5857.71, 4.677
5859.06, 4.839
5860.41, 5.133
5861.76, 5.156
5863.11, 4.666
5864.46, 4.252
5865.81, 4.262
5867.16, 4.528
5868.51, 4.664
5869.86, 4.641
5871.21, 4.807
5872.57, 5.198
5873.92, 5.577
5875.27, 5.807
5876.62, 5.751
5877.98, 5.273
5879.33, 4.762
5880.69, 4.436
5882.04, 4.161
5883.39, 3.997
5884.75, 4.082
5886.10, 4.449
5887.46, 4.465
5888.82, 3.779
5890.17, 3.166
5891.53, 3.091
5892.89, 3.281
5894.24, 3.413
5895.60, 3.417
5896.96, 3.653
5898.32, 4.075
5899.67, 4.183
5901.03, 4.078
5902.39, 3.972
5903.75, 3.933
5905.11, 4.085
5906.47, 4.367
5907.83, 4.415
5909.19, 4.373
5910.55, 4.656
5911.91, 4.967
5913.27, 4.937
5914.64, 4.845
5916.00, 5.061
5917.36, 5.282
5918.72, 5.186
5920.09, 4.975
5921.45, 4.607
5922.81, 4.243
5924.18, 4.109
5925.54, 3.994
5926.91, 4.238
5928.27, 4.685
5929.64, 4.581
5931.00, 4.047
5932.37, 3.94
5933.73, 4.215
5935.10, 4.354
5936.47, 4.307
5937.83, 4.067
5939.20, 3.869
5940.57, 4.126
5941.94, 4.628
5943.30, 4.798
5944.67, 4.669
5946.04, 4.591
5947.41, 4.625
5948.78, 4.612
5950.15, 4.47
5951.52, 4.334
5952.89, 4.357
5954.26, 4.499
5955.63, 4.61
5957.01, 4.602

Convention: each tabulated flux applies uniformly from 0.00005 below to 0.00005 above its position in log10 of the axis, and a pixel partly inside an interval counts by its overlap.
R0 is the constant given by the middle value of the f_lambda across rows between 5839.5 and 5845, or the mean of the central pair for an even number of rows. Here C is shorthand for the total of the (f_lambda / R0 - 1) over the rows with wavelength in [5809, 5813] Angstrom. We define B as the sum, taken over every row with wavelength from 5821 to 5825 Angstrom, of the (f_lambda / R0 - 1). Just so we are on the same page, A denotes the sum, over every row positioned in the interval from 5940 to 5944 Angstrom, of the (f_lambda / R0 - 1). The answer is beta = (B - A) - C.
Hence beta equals 0.6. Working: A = 0.03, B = 0.42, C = -0.2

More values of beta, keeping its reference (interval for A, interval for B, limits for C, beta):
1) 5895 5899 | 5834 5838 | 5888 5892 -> 1.4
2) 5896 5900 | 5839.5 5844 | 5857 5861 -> 0.1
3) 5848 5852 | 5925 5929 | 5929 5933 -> 0.6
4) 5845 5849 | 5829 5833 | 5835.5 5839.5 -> 0.5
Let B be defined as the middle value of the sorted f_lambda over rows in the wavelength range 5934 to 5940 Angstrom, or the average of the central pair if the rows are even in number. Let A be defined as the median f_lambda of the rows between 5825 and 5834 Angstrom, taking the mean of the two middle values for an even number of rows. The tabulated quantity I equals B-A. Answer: -0.7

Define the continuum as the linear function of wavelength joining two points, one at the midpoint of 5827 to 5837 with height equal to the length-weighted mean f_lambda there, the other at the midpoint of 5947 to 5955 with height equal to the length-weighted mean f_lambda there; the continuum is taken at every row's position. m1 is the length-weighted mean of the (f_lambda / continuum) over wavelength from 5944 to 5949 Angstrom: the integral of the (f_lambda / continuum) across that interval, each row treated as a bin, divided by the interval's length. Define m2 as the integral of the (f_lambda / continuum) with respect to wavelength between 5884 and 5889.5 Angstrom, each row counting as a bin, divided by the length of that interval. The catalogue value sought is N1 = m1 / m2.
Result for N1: 1.13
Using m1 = 1.03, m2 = 0.91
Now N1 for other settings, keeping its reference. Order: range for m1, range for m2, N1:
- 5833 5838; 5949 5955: 1.02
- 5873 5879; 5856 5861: 1.16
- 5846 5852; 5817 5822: 0.80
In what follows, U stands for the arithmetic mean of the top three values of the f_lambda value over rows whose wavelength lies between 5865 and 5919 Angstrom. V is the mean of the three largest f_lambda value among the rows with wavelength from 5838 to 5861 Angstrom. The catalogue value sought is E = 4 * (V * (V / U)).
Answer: 17.2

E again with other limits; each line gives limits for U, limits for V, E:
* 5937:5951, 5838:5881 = 27.8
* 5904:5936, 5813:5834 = 21.4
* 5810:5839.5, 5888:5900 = 12.2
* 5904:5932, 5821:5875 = 22.7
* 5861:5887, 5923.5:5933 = 14.2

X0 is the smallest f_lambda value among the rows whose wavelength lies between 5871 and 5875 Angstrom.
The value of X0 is 4.807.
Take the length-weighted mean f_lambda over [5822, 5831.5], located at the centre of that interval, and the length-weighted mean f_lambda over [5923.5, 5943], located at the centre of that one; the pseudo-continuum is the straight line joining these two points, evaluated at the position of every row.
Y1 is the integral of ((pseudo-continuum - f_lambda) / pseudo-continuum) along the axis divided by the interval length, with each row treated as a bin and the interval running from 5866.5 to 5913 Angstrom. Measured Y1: 0.04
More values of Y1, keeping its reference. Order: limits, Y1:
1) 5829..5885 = 0.03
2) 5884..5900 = 0.17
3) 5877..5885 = 0.01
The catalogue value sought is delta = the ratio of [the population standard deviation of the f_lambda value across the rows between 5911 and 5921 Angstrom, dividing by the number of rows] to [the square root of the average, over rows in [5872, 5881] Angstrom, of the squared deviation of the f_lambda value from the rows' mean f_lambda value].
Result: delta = 0.30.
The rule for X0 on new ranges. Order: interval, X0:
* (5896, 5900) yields 3.653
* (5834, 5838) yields 4.568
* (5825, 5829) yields 4.364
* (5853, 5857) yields 4.355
